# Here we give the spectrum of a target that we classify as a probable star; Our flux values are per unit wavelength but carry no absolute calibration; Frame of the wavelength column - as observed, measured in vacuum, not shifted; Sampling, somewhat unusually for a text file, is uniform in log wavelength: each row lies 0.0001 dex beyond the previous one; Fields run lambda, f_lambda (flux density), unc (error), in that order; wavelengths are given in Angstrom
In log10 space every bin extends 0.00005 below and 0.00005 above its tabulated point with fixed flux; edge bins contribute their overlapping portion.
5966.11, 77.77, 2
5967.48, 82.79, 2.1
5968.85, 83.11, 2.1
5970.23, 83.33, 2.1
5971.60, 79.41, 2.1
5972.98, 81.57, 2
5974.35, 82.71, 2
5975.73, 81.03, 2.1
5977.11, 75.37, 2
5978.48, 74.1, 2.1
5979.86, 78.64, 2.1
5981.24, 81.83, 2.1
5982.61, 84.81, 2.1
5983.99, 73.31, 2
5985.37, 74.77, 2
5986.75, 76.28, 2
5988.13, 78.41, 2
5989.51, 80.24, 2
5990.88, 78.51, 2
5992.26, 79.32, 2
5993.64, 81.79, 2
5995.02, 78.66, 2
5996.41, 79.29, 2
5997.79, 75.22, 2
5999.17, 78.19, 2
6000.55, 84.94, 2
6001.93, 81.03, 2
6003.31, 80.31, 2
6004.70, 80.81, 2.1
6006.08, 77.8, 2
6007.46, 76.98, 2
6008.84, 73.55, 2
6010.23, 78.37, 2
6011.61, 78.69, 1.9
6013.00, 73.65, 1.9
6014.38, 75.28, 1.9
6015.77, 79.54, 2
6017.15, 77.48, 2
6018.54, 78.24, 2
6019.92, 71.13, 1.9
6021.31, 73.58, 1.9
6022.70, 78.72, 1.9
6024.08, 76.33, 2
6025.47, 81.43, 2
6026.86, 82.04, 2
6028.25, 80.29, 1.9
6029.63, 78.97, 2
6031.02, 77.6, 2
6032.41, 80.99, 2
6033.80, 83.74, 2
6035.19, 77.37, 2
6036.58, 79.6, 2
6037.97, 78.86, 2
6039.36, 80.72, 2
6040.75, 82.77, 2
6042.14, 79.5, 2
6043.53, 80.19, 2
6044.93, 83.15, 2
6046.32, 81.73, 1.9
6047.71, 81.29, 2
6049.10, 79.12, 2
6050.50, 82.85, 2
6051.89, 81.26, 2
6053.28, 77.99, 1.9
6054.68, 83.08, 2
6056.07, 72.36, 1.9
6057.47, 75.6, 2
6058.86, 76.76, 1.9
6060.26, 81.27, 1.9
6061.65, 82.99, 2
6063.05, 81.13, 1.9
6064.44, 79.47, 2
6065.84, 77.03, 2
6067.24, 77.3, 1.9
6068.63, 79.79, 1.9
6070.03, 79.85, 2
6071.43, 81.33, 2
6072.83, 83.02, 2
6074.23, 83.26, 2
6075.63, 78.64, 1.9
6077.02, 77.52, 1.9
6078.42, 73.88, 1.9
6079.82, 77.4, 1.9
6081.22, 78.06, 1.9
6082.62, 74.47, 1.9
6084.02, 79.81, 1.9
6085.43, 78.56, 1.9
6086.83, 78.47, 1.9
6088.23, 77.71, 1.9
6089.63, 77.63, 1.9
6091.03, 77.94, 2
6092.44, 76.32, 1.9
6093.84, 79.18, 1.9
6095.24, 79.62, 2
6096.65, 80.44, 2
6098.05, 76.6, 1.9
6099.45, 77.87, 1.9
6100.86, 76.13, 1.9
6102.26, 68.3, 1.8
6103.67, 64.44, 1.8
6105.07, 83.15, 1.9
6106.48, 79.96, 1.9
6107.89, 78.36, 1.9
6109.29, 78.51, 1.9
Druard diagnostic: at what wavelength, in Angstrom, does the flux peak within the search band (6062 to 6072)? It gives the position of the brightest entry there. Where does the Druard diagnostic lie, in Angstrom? 6071.43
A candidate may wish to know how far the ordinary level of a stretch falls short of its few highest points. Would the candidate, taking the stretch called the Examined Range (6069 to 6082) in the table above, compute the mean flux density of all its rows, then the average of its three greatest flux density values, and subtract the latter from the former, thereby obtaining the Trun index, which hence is -3.3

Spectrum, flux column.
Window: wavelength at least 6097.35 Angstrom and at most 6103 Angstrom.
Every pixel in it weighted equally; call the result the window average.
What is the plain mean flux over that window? 74.7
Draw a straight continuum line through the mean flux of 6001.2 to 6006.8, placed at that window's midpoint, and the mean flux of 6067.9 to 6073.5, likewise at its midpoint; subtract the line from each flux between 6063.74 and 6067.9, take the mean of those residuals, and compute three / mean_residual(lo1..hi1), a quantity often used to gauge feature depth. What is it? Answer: -1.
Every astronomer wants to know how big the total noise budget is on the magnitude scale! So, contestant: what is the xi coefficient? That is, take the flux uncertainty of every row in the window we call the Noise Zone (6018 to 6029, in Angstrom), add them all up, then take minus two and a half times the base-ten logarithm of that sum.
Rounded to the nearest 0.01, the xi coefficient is -2.98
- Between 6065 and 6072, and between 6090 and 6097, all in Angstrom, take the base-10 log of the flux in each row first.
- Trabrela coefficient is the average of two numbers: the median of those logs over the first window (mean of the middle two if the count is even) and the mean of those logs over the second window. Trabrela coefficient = 1.90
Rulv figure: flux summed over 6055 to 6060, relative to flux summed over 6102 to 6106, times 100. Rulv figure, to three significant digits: 104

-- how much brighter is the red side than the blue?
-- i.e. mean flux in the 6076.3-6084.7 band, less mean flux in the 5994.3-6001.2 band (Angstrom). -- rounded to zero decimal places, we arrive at -2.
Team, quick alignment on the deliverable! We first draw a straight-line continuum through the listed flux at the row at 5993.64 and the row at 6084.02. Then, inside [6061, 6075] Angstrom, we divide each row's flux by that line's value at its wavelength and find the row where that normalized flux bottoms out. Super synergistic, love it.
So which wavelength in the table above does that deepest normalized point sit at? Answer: 6065.84 Angstrom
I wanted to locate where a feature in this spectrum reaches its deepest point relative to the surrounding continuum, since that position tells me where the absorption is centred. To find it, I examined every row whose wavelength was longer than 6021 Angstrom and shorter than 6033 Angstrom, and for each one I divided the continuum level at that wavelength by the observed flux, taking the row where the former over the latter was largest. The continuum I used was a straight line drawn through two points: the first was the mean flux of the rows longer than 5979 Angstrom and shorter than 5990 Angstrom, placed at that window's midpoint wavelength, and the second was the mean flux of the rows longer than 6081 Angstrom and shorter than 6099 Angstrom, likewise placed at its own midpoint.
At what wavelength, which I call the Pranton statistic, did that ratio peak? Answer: 6021.31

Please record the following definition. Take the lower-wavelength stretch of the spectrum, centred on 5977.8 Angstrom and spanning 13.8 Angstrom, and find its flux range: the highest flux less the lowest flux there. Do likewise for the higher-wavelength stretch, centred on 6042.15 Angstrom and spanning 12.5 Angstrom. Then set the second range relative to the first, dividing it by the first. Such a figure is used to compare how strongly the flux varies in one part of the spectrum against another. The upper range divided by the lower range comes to 0.37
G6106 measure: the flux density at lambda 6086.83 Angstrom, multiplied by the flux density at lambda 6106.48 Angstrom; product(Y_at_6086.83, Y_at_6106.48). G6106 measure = 6274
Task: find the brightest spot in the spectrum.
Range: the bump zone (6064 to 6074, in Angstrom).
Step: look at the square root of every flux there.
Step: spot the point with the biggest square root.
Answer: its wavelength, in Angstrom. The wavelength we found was 6072.83 Angstrom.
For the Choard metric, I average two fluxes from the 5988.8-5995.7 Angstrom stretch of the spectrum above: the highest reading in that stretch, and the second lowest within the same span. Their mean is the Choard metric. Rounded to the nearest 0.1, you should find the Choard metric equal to 80.2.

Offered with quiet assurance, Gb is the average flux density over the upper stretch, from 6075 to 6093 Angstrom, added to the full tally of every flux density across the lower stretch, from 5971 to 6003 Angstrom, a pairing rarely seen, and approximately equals 1897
